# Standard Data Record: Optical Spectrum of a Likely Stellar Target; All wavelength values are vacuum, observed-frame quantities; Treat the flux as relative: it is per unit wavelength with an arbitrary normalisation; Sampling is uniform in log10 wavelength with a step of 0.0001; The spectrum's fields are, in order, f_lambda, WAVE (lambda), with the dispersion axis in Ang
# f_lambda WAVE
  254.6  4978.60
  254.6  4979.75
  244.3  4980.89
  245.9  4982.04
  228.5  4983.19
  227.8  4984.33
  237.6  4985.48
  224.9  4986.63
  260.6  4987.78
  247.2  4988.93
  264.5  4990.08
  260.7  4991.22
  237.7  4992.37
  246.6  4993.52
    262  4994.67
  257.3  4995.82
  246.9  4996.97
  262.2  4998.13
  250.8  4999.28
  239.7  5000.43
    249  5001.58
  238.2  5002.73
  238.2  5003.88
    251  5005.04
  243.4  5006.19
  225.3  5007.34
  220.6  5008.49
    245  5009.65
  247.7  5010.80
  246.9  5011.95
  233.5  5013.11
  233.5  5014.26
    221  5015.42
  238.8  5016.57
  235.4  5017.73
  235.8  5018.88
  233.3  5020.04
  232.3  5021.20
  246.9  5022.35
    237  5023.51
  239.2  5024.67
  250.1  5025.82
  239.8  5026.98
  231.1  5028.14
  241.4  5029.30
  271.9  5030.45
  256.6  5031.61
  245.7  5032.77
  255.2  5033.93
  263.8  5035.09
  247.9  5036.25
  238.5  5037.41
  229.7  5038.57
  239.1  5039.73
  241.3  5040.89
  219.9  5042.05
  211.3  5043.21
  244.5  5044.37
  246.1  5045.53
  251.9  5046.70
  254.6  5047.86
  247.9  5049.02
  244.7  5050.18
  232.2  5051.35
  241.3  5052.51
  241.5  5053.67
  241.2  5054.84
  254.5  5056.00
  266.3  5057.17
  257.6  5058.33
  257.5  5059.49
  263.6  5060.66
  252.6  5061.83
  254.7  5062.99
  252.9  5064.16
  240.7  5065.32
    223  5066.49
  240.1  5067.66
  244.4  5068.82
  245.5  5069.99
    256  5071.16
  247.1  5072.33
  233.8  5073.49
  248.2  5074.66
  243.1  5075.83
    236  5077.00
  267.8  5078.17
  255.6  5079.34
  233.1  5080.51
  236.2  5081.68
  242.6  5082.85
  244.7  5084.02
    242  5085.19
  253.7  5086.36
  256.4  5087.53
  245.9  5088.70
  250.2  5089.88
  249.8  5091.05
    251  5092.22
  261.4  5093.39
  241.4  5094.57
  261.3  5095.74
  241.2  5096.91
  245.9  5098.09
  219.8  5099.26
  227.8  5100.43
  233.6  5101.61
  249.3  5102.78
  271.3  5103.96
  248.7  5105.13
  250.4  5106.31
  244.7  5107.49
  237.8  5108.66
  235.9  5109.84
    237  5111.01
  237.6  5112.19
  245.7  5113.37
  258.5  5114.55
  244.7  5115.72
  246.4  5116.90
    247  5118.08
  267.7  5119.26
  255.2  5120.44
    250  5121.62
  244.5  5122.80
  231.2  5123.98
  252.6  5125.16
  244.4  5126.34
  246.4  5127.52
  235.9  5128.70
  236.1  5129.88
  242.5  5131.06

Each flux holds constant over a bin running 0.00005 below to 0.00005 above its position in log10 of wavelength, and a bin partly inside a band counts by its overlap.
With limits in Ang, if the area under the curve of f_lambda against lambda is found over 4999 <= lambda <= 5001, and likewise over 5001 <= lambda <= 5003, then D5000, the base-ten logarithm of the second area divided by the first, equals 0.00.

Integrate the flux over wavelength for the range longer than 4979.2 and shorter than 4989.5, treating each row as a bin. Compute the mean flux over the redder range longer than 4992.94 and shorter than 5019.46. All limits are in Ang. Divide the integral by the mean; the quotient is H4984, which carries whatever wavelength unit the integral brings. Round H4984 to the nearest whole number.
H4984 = 10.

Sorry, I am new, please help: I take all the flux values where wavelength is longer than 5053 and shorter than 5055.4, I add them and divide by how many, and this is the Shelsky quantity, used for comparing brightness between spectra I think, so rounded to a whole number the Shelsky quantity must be 241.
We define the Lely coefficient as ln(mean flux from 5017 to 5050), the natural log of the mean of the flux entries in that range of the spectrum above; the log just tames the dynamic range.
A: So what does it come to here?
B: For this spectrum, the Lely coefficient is 5.491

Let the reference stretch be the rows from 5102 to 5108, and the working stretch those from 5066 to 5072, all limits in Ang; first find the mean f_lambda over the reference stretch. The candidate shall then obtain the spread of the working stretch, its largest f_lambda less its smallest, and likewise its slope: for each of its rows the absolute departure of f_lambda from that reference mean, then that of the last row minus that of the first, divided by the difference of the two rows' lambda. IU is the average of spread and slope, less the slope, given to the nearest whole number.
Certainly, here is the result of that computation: 19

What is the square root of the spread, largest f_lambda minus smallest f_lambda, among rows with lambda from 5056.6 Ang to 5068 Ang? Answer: 6.6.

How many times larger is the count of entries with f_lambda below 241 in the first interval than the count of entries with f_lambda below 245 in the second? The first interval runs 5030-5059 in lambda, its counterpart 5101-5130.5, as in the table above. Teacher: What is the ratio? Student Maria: 0.50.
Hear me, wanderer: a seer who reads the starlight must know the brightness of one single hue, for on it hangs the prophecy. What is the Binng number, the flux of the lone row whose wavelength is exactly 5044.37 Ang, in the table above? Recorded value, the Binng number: 244.5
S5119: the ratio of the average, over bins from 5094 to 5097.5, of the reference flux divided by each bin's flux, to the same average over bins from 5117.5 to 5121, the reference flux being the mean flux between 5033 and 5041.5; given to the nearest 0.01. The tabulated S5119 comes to 1.04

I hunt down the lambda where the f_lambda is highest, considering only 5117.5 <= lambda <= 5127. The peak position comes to 5119.26 Ang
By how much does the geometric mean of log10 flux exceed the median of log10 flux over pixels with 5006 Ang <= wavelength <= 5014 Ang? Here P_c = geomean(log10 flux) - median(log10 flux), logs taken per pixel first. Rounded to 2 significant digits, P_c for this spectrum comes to -0.011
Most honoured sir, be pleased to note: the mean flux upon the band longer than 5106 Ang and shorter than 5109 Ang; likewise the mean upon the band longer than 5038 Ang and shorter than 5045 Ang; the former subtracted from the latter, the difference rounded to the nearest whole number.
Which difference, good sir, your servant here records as -13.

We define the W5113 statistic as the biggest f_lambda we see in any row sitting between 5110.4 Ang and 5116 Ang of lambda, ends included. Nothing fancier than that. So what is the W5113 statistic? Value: 258.5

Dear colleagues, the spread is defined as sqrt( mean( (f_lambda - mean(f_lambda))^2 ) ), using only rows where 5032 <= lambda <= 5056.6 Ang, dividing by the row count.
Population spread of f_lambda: 11.7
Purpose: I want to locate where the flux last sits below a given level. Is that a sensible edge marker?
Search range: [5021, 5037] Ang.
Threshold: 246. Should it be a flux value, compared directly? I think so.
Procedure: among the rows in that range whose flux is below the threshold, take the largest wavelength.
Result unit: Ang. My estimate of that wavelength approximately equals 5032.77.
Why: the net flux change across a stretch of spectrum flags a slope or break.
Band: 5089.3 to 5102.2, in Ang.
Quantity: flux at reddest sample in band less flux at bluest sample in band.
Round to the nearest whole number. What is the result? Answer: -17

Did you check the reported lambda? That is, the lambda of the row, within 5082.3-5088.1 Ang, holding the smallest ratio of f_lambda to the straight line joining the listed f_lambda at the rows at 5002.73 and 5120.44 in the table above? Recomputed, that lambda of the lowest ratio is 5085.19 Ang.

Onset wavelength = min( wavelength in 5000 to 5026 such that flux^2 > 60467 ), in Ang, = 5001.58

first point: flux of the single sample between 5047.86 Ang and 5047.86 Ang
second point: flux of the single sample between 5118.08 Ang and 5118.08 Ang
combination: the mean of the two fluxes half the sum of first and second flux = 251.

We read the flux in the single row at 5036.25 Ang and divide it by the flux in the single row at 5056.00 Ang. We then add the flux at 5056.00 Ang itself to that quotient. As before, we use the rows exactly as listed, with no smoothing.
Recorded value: 255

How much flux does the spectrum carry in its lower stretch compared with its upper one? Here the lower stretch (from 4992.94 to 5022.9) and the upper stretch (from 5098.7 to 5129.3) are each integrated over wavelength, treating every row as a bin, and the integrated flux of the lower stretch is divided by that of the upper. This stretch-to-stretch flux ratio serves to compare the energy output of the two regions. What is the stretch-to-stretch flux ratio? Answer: 0.966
